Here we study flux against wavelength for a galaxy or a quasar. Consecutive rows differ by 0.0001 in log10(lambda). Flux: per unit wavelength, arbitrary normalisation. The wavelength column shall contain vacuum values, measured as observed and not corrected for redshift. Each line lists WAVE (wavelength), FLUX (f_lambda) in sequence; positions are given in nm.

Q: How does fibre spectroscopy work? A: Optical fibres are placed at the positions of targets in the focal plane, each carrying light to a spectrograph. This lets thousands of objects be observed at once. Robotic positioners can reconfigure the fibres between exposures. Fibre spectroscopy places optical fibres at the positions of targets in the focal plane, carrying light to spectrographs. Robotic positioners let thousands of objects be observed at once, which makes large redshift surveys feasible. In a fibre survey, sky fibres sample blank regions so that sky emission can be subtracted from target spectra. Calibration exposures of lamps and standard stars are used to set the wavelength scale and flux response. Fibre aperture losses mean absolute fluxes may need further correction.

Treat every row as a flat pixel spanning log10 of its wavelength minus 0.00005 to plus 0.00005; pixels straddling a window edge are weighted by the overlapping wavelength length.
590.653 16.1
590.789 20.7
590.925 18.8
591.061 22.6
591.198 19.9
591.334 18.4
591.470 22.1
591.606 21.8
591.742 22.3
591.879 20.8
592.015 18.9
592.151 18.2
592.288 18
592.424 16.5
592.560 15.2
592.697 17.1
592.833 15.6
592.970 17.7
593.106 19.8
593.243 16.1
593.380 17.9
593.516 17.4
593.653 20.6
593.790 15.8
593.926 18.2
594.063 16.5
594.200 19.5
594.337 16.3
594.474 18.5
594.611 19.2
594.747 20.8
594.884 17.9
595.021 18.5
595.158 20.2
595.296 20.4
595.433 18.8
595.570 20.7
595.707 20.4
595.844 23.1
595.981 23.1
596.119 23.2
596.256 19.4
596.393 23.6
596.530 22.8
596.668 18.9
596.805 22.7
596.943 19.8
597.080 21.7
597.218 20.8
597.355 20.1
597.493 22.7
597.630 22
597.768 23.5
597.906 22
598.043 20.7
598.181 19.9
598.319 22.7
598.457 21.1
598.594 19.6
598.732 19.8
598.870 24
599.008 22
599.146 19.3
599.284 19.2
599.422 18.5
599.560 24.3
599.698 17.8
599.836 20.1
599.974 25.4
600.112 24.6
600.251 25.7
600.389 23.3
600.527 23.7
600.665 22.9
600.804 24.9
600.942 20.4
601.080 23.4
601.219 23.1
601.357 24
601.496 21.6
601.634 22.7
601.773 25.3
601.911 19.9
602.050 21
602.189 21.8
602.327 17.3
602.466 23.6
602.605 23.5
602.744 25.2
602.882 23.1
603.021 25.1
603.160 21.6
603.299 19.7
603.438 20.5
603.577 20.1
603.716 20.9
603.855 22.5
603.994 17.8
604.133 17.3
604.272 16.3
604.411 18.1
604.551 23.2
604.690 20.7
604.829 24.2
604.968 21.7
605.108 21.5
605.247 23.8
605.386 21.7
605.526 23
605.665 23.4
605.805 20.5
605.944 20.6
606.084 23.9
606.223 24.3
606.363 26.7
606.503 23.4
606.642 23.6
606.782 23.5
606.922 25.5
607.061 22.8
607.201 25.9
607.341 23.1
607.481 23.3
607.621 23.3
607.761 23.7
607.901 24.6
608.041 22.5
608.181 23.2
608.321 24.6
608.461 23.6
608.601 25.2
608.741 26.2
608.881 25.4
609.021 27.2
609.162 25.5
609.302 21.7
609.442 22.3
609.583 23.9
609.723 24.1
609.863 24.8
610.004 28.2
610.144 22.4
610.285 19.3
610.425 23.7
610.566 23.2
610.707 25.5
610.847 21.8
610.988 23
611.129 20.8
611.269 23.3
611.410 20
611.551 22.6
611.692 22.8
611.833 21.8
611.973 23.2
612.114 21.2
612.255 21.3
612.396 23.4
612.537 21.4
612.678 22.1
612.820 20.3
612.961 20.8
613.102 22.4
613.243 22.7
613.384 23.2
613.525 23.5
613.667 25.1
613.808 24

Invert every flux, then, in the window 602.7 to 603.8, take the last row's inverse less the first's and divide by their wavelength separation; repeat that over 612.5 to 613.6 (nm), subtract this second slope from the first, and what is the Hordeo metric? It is 0.0126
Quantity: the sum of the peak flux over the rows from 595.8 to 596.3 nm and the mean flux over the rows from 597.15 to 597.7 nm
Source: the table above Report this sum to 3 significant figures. 44.6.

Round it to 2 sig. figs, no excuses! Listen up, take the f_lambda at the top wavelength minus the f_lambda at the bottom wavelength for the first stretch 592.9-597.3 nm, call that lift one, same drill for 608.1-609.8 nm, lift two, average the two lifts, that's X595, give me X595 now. 2.0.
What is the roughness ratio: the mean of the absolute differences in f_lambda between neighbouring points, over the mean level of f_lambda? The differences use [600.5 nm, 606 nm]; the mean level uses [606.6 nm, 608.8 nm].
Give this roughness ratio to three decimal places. 0.087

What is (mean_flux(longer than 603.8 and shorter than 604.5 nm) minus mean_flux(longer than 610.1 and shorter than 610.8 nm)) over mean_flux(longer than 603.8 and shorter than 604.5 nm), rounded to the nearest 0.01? -0.24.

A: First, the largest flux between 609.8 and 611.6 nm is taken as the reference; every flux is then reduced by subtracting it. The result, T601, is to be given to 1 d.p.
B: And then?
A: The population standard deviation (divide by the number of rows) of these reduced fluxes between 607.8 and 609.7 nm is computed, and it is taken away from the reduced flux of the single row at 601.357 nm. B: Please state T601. -5.8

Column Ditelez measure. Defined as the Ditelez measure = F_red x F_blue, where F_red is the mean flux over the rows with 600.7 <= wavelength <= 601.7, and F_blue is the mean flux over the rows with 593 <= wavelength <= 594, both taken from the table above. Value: 411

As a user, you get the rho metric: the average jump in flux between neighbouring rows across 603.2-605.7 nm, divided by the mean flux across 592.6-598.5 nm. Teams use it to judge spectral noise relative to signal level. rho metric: 0.093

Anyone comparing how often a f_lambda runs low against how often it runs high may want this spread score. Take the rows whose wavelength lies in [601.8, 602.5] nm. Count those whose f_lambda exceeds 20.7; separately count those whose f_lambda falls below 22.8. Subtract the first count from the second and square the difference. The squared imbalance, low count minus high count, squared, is 1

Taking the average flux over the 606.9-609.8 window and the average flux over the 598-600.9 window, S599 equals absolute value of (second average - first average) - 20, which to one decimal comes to -17.7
